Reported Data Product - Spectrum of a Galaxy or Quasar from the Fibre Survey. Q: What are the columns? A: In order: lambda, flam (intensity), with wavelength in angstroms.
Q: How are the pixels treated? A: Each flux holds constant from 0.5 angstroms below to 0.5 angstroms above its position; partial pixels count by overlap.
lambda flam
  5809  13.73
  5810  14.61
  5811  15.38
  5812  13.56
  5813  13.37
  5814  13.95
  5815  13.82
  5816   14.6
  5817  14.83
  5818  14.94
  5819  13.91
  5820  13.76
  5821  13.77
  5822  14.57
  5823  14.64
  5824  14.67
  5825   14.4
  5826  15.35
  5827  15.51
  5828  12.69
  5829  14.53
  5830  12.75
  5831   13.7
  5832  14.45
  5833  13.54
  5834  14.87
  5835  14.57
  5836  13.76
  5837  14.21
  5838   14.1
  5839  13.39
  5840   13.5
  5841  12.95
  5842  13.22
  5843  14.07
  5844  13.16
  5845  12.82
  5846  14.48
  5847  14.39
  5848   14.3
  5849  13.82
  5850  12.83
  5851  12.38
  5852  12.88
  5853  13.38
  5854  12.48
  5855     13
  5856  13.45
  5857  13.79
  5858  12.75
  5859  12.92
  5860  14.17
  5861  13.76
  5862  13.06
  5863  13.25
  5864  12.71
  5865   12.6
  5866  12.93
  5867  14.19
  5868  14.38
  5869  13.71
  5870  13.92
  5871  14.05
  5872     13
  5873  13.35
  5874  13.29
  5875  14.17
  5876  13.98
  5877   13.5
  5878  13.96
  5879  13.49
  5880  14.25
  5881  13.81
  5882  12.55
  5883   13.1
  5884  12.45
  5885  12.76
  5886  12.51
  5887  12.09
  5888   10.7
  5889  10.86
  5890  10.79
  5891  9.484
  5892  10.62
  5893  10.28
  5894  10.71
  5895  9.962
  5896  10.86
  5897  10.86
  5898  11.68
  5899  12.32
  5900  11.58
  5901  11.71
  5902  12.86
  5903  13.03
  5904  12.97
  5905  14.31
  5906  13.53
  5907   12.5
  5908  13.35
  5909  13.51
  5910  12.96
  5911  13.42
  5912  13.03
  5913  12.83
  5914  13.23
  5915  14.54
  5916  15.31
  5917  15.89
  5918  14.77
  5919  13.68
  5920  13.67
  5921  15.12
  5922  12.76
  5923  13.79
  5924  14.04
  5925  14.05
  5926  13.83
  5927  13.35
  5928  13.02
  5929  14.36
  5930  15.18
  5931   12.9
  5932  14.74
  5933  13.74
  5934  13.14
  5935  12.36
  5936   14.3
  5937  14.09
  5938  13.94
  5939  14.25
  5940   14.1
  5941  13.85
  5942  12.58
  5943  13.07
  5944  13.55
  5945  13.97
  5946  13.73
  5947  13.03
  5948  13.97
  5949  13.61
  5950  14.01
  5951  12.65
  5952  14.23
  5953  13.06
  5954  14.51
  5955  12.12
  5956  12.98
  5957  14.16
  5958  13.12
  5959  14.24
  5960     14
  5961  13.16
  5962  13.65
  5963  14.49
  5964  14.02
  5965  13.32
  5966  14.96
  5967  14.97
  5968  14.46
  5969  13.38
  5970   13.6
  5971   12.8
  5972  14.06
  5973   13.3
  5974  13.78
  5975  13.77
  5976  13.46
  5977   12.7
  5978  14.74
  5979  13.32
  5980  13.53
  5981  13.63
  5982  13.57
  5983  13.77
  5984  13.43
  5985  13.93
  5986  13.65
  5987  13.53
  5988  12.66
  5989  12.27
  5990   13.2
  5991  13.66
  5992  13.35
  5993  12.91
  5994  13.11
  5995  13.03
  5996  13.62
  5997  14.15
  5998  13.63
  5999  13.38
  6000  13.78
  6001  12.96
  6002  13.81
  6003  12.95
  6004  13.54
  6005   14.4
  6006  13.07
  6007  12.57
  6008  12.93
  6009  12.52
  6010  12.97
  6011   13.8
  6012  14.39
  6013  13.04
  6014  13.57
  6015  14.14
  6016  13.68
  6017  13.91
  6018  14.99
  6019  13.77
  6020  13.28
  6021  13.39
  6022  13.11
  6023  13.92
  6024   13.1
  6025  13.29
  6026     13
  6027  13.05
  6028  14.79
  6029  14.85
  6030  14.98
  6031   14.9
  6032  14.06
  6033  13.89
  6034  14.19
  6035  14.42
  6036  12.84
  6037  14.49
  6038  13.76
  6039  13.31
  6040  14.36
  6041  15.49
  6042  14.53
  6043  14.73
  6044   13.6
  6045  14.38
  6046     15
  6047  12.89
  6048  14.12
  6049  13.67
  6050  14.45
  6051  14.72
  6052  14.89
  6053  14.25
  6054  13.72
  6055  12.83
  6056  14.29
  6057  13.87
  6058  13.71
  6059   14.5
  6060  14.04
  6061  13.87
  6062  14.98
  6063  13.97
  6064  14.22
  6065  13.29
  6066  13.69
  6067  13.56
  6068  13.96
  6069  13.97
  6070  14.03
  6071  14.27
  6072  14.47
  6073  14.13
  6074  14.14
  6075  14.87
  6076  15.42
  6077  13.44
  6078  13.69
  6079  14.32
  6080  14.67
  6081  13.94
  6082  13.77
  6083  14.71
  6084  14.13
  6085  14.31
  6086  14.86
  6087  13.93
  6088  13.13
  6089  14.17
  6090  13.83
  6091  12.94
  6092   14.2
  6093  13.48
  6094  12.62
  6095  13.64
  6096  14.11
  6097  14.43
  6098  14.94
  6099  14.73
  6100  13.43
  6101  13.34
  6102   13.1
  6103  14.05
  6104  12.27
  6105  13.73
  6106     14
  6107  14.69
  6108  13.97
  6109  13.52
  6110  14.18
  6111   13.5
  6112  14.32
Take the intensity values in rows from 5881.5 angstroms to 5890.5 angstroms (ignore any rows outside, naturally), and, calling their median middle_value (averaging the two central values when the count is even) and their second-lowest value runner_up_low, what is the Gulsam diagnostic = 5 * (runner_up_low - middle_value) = -8.3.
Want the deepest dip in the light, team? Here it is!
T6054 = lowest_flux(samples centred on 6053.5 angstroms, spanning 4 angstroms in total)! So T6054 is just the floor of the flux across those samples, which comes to 12.83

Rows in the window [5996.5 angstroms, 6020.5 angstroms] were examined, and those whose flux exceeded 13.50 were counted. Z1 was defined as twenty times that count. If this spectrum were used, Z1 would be 280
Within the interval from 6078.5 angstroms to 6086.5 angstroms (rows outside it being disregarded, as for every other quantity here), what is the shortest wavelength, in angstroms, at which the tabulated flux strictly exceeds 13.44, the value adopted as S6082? 6079 angstroms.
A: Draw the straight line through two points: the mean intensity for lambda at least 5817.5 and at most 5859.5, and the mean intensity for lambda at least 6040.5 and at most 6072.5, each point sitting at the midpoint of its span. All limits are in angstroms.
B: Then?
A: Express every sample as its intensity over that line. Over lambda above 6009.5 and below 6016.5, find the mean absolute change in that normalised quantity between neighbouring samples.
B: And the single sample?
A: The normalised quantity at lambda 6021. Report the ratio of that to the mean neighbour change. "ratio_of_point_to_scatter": 18.5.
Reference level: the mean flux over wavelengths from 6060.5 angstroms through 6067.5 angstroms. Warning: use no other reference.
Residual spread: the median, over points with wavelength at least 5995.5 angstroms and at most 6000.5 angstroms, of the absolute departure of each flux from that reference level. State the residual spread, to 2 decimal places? 0.31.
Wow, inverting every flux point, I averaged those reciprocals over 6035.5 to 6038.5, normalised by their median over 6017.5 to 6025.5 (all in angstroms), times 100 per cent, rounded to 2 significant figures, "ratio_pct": 98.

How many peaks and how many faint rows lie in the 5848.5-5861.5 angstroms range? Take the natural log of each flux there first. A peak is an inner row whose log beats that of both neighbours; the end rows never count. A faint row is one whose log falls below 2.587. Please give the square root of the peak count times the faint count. 4.6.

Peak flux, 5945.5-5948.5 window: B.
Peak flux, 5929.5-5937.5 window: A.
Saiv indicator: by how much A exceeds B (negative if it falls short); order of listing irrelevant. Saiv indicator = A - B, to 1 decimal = 1.2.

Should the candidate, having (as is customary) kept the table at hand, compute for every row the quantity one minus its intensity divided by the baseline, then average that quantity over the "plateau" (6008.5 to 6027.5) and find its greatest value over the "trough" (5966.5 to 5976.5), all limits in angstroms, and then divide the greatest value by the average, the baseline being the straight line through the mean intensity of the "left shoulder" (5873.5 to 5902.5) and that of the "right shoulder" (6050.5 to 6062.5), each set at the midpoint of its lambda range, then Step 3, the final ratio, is 2.1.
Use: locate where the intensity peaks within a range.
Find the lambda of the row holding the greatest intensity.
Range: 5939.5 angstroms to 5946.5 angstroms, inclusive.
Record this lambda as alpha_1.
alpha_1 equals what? 5940 angstroms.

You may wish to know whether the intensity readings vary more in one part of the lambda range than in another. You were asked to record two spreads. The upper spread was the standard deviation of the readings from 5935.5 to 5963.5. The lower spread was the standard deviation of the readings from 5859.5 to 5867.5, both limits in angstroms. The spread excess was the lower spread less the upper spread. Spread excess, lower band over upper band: 0.0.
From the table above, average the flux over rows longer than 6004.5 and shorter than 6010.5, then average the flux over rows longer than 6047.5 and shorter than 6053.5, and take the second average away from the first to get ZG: -1.3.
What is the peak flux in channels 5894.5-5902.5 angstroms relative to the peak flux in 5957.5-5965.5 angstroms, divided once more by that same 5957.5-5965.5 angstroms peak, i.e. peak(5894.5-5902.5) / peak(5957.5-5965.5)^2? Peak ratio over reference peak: 0.061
